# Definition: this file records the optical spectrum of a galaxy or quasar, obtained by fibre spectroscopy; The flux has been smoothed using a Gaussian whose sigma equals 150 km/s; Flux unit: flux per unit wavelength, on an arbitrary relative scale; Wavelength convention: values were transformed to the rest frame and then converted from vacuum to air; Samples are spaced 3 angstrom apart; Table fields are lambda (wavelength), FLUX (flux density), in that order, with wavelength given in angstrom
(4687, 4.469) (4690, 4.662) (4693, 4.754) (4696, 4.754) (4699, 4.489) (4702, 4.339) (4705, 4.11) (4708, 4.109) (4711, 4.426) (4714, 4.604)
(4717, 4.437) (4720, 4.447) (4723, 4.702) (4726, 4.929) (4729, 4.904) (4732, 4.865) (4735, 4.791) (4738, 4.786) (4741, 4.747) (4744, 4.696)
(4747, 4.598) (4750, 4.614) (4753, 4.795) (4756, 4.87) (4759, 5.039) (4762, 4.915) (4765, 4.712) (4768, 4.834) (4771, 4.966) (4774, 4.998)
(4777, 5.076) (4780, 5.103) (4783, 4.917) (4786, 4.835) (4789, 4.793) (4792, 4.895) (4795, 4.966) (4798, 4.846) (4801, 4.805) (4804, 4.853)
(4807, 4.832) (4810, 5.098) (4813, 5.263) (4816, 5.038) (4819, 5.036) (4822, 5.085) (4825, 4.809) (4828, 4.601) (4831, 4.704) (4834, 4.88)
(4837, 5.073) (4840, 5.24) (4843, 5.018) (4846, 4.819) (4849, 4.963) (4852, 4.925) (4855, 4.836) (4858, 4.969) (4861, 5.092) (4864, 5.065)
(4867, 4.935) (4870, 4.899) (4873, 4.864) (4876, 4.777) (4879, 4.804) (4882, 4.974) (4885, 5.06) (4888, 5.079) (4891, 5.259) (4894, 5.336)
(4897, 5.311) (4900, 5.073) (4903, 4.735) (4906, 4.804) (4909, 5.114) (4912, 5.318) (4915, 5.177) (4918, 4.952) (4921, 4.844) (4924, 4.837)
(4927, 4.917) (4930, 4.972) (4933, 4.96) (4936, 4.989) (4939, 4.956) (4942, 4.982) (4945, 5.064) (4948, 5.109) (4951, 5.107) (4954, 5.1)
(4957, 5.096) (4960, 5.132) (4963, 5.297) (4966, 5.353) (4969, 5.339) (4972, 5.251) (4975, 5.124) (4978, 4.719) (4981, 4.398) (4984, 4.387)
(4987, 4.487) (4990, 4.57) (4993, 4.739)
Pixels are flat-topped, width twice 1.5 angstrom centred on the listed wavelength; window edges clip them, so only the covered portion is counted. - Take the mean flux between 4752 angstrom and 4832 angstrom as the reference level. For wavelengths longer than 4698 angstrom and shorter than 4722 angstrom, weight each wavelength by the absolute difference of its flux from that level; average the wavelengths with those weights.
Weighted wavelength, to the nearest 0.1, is 4708.8 angstrom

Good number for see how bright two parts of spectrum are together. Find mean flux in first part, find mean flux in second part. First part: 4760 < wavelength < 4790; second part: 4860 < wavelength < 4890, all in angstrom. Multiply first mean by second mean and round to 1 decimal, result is 24.4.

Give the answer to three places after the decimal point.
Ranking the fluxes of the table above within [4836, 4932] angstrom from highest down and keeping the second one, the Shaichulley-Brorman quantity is 5.318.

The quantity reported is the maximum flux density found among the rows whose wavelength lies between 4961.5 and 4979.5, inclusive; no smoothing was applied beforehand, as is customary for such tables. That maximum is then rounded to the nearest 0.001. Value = 5.353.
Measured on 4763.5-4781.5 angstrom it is 5.103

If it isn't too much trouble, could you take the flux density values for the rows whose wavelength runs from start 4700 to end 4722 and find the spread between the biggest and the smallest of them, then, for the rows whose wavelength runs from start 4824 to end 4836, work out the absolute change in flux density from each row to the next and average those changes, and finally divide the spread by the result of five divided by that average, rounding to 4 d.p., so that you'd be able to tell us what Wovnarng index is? 0.0161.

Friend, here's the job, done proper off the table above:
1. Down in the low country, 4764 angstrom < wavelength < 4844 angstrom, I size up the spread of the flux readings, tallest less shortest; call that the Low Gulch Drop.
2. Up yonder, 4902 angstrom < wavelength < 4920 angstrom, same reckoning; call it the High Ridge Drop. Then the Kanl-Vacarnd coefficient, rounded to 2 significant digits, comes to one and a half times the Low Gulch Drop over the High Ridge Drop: 1.7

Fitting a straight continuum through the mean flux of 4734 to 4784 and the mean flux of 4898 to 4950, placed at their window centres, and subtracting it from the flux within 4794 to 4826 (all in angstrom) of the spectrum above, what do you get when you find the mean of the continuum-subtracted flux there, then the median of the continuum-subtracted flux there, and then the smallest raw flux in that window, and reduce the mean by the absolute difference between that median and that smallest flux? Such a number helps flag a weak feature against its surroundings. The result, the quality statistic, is -4.65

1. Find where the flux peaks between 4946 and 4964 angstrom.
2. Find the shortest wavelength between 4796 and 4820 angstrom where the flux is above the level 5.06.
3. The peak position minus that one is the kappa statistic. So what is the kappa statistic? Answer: 153 angstrom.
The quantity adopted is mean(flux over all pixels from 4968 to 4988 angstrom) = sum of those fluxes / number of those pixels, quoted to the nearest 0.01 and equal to 4.81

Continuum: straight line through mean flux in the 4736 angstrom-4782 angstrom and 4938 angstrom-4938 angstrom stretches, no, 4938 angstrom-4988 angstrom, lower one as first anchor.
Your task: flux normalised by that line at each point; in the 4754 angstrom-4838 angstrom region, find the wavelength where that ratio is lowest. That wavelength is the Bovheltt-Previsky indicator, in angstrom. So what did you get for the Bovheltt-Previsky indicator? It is 4828 angstrom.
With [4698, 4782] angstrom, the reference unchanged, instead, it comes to 4708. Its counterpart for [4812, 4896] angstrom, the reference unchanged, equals 4828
